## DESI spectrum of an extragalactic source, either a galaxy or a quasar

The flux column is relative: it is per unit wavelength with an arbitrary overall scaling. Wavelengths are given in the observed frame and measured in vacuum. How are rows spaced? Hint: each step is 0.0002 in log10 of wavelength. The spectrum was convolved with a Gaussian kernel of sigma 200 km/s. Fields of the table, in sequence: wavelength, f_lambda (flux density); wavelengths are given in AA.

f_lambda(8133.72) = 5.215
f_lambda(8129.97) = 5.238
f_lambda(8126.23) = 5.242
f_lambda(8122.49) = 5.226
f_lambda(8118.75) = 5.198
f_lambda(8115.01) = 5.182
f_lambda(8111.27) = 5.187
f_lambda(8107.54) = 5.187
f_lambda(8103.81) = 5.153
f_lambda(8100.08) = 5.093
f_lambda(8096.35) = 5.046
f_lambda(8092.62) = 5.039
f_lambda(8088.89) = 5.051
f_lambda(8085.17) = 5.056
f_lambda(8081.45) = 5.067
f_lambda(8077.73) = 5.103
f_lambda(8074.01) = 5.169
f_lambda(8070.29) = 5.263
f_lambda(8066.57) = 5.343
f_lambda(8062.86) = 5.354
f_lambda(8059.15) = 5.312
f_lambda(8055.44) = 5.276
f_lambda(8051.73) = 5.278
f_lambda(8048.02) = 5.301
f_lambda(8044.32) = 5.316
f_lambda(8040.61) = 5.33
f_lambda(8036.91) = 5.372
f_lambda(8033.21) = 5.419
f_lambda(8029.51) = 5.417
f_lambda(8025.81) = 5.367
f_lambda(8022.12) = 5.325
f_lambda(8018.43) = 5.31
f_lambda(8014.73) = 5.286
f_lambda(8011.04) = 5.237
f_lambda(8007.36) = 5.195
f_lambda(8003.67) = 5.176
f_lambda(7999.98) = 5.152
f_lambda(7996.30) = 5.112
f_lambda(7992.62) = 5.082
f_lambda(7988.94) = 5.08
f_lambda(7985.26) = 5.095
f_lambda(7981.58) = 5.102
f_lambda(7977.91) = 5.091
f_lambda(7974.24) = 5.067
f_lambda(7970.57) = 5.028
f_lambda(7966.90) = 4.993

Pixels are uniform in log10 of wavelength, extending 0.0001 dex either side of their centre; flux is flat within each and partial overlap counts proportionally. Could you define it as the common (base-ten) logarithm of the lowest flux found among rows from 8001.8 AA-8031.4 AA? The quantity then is 0.714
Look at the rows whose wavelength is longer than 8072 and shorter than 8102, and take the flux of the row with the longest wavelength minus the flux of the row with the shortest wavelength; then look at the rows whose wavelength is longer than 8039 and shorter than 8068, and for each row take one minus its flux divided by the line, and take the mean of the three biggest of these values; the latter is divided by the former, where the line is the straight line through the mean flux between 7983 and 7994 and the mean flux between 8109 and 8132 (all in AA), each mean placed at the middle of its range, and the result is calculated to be 0.4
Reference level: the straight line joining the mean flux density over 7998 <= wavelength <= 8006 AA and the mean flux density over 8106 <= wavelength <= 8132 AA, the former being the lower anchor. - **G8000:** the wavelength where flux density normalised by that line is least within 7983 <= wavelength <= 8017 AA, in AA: 7988.94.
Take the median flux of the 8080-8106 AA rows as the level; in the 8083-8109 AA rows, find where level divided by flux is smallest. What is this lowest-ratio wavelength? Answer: 8107.54 AA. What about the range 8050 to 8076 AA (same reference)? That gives 8062.86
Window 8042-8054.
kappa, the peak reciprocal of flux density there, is 0.189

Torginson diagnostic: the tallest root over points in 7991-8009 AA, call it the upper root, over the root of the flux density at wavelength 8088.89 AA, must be 1.01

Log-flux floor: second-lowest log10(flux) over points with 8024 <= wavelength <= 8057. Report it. 0.722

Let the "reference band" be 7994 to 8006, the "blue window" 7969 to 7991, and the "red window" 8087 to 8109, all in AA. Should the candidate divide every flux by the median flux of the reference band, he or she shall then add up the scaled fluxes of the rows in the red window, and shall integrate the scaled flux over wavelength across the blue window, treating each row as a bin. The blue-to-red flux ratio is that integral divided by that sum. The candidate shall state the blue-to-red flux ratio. 3.66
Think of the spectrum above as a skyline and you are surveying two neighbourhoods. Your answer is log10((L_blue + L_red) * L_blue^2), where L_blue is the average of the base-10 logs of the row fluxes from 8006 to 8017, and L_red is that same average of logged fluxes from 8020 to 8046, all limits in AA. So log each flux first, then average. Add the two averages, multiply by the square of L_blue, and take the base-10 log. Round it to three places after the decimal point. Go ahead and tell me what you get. -0.125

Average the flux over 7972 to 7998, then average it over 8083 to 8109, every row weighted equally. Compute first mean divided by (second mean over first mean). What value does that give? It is 5.09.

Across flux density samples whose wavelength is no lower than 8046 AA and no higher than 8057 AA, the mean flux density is 5.29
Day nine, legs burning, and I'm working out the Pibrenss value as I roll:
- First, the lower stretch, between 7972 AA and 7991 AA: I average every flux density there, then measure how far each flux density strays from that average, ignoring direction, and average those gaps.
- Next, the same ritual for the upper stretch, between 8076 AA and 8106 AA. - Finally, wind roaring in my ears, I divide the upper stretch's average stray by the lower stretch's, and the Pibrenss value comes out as 2.8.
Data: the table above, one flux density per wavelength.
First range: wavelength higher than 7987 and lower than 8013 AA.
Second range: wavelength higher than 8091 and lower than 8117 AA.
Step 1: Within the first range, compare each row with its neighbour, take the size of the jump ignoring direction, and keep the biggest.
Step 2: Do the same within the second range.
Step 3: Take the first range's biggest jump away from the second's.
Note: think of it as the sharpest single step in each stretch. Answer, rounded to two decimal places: 0.02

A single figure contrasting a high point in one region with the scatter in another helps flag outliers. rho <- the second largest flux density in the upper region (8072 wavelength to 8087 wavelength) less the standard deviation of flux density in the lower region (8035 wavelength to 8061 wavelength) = 5.07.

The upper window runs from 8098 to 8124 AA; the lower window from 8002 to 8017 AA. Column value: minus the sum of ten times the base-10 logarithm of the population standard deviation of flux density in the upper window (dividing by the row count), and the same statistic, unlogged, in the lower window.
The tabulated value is 14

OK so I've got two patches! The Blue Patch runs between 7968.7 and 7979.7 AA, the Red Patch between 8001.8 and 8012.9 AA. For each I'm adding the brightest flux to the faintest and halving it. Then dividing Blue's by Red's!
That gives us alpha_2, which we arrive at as 0.97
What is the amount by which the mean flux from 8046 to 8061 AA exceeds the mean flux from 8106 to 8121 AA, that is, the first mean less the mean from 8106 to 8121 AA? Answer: 0.10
